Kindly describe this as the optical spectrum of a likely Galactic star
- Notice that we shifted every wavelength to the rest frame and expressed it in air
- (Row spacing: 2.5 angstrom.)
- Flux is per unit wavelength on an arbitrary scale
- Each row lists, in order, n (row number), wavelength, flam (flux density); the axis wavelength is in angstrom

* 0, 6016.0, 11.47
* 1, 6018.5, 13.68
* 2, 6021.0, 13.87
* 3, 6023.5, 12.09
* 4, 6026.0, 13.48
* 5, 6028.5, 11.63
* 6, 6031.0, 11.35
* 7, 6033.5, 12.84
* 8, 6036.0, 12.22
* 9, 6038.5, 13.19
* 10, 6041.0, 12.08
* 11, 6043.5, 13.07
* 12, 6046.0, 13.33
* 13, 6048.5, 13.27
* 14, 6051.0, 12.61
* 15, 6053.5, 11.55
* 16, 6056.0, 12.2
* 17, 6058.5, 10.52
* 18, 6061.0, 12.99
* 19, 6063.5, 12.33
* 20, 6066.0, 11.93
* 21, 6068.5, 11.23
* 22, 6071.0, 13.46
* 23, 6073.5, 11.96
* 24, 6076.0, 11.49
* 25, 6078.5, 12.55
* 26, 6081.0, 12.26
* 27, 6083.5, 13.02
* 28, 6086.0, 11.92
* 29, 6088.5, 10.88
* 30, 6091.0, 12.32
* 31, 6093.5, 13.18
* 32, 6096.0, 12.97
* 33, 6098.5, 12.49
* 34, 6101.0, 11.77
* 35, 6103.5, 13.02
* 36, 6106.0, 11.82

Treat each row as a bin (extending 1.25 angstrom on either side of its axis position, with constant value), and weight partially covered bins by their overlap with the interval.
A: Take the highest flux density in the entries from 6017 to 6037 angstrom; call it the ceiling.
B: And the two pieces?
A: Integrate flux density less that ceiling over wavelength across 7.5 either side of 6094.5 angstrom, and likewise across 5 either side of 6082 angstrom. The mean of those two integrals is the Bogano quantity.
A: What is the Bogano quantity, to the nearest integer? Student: -19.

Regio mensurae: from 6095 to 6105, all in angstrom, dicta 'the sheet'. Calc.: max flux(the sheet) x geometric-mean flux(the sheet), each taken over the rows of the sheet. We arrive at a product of 163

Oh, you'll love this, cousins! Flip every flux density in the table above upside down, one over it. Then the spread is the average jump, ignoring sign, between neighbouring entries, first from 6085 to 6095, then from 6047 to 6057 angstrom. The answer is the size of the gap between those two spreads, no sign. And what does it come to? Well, 0.0027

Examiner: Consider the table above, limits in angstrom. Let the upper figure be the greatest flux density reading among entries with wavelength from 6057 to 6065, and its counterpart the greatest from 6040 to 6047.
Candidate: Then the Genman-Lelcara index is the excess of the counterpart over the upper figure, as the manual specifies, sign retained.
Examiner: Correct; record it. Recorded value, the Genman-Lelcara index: 0.34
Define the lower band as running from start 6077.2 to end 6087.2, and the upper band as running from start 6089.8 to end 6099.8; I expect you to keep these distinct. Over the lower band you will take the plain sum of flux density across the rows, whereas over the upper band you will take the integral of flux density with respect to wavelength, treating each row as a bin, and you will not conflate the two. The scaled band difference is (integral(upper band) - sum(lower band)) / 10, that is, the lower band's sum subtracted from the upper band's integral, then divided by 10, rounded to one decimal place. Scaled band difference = 7.8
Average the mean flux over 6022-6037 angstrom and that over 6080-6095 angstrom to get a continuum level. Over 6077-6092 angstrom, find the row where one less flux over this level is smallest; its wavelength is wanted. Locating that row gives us 6083.5 angstrom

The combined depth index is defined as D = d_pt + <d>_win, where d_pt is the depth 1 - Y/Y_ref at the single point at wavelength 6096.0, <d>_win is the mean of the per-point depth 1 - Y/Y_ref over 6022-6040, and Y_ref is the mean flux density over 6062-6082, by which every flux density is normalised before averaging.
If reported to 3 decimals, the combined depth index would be -0.088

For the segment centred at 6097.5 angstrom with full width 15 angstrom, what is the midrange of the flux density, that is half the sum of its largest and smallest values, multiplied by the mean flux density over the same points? 157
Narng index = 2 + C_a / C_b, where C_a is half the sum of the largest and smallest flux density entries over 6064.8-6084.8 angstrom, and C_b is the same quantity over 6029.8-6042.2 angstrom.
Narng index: 3.01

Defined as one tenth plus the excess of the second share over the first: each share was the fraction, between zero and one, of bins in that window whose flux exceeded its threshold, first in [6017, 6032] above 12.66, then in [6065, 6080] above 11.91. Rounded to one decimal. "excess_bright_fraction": 0.3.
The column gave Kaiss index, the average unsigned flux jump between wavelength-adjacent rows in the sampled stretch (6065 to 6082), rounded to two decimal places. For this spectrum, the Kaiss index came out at 1.04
